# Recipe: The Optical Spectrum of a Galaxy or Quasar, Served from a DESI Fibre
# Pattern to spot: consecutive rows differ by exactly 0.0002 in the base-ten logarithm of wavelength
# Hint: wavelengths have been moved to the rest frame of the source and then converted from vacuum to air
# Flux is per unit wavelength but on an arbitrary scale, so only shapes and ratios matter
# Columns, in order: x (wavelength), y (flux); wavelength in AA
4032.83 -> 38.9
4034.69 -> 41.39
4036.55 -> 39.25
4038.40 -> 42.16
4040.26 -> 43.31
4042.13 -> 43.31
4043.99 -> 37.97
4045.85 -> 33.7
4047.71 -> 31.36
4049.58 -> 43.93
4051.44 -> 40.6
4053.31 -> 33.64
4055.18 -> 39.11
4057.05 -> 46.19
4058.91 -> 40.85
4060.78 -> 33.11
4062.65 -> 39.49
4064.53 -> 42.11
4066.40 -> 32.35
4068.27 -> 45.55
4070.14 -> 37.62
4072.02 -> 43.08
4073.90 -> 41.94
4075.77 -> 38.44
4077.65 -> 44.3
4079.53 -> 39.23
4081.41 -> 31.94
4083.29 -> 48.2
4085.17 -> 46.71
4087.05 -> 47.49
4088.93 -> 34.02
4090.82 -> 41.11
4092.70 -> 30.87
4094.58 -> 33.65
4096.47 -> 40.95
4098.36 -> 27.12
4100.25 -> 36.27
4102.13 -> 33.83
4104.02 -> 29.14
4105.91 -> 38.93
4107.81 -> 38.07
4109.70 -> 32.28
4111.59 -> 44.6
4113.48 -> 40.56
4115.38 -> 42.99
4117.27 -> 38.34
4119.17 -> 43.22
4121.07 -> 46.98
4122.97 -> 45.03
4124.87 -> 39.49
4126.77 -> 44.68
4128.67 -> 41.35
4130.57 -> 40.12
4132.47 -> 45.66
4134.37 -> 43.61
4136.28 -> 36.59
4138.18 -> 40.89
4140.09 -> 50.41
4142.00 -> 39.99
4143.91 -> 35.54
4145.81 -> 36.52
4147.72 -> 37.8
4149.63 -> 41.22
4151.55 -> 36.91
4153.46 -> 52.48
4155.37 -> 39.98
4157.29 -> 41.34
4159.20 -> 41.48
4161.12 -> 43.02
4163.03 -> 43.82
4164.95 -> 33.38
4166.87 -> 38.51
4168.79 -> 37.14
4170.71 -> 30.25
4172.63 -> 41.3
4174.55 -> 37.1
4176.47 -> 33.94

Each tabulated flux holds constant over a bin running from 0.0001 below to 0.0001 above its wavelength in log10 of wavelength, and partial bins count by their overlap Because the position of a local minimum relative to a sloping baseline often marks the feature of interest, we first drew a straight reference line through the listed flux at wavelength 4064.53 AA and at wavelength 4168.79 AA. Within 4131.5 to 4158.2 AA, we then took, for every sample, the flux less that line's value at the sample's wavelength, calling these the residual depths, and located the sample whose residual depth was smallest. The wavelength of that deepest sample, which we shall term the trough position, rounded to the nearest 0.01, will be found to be 4143.91 AA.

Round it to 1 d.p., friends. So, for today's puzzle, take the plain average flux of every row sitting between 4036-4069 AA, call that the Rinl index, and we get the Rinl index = 39.3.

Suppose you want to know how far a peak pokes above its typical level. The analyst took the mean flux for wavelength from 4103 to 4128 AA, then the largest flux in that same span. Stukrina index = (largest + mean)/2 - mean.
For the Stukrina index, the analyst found 3.3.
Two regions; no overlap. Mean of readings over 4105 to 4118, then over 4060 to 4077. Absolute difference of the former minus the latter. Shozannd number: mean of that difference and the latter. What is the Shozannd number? 19.7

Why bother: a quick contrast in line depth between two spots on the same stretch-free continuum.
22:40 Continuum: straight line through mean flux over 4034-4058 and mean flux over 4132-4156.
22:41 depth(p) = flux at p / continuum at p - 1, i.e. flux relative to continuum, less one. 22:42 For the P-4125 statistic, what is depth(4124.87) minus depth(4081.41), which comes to 0.17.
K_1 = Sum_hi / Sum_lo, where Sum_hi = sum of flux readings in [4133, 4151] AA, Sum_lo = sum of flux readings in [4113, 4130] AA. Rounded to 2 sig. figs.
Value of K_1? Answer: 0.95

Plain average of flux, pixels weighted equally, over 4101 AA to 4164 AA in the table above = 41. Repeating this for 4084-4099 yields 38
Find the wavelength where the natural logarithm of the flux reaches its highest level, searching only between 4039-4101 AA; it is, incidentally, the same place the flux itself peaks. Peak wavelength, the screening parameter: 4083.29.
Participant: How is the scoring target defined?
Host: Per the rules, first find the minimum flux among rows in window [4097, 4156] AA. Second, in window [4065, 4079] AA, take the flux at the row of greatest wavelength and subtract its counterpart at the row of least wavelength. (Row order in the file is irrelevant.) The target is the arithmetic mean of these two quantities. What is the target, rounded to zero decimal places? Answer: 20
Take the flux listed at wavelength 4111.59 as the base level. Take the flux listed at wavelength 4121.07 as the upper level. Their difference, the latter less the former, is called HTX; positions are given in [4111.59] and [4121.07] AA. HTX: 2.4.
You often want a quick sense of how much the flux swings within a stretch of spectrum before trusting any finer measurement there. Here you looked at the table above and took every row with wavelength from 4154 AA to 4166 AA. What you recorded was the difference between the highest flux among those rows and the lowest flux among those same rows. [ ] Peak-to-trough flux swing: 10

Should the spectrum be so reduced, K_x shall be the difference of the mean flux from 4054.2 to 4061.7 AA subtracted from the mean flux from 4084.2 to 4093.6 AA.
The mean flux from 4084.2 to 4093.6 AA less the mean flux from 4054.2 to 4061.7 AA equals 0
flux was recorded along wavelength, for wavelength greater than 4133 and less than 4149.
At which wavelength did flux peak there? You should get 4140.09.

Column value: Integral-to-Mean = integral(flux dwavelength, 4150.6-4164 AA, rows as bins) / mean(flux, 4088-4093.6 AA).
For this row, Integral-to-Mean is 16.2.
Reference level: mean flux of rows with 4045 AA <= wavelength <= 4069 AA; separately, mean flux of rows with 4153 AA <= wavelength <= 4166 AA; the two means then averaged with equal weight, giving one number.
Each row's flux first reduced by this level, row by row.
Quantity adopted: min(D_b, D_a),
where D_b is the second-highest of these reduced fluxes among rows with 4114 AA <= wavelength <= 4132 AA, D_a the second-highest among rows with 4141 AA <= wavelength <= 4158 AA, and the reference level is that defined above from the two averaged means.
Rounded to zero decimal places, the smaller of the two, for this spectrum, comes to 1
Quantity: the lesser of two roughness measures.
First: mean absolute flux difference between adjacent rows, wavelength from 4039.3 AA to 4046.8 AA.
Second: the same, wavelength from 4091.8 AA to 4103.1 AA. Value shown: 3.20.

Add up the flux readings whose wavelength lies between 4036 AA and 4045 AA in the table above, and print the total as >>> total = 206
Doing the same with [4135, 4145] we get 203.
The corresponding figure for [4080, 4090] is 208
